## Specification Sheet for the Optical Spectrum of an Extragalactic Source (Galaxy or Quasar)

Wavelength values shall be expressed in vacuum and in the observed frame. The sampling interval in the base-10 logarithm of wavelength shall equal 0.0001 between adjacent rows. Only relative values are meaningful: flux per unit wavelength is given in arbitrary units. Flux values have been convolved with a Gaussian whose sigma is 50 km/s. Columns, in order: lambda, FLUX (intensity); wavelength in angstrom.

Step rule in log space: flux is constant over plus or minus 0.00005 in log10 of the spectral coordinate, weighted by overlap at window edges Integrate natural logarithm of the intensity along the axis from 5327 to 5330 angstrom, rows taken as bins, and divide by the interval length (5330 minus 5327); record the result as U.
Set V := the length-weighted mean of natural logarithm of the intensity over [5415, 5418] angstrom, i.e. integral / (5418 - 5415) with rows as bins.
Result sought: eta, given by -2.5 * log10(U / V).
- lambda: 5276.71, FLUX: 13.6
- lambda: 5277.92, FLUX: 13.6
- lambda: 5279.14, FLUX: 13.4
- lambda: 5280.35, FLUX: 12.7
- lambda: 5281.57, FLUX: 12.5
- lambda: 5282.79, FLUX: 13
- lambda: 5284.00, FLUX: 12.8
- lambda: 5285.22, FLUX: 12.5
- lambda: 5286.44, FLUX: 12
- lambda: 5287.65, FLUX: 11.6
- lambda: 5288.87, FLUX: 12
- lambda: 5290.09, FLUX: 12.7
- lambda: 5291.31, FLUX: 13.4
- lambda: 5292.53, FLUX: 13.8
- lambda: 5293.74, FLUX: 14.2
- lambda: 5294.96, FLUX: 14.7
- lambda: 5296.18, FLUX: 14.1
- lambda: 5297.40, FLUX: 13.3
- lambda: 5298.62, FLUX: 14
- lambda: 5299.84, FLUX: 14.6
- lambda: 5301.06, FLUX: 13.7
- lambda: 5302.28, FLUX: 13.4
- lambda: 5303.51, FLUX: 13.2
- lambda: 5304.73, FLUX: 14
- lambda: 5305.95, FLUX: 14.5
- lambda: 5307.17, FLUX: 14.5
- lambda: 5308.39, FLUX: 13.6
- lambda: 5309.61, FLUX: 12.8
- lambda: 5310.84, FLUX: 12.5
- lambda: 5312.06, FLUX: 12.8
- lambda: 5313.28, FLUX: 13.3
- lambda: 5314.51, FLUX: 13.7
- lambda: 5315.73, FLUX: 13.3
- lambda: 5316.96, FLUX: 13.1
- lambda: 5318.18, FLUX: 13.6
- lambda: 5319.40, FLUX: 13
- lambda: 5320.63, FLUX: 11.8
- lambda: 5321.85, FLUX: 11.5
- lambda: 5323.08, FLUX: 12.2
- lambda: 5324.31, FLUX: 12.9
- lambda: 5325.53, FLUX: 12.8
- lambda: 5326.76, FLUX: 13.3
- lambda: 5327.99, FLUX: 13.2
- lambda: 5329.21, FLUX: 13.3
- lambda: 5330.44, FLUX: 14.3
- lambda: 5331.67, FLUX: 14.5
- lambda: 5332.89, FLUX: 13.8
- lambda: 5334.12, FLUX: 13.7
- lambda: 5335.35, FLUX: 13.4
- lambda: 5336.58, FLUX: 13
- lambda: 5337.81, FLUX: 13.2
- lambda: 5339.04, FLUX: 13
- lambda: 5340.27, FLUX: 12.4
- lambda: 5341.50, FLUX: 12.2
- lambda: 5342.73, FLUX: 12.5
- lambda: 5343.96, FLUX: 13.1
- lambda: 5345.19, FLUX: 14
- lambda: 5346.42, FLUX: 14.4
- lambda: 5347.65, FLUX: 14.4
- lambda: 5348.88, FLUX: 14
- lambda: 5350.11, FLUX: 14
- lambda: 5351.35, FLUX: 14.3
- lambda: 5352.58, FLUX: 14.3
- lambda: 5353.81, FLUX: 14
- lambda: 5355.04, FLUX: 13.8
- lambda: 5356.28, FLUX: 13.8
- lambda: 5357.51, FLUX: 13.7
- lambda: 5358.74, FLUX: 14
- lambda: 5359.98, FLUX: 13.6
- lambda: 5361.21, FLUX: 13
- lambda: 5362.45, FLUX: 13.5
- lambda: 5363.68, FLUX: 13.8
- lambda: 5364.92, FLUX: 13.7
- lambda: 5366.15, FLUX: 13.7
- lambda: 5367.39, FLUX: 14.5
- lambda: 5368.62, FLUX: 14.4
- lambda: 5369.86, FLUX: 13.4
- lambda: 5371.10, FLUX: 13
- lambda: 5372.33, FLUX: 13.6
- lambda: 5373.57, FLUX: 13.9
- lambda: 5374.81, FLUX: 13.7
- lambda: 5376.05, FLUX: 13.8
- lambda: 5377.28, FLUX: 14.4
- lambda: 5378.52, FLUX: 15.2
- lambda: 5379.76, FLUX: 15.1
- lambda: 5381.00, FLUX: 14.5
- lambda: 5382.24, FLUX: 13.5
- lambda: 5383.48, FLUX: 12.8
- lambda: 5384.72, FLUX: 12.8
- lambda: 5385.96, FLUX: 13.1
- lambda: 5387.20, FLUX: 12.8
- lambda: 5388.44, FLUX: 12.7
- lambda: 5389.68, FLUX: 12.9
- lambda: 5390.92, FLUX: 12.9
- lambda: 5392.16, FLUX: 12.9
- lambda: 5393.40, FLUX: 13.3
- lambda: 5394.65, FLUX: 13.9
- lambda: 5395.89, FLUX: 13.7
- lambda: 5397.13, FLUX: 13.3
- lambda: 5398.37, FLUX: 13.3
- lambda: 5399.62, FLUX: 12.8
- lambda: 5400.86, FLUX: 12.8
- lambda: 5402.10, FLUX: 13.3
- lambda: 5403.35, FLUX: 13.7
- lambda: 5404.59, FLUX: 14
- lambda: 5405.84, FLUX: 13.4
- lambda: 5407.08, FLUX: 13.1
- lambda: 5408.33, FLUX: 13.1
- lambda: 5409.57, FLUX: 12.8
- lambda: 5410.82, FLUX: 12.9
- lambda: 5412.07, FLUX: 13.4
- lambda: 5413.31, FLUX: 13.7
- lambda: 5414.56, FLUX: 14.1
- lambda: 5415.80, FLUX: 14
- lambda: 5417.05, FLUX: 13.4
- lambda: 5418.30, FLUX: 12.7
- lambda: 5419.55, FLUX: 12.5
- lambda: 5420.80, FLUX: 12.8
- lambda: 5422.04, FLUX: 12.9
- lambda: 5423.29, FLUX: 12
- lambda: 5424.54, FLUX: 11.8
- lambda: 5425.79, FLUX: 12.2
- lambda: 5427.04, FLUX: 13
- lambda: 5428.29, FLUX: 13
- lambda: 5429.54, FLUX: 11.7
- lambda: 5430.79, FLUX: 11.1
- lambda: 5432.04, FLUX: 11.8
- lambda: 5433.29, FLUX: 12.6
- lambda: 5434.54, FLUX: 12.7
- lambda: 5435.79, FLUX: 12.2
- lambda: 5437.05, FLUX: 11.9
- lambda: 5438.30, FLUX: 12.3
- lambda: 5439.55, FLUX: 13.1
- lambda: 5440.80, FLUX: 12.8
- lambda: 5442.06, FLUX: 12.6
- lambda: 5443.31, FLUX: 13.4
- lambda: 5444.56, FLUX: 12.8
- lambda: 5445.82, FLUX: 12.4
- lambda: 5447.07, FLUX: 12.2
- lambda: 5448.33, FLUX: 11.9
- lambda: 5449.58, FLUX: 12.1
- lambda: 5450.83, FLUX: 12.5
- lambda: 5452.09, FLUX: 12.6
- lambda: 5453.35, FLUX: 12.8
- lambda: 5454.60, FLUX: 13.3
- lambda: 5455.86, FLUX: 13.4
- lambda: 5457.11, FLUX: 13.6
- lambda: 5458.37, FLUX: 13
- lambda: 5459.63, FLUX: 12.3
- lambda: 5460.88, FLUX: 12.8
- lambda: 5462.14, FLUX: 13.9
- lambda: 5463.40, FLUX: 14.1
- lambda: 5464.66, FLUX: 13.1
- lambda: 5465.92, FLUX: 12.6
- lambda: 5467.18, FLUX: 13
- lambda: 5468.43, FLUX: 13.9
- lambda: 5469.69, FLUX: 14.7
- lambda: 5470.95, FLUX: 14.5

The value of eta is 0.01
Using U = 2.59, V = 2.61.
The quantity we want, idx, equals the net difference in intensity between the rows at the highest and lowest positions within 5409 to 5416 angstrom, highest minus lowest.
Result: 1.2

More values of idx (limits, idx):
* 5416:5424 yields -1.4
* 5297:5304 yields -0.1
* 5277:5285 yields -0.8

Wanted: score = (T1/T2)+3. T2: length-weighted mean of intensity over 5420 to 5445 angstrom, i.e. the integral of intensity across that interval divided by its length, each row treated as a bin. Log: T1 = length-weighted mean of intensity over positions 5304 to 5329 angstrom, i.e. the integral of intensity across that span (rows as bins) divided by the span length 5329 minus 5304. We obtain 4.06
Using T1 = 13.1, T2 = 12.4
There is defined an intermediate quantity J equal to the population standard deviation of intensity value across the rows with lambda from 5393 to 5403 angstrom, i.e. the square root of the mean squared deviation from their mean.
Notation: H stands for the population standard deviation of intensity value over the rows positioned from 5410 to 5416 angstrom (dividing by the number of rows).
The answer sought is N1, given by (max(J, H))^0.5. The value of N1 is 0.66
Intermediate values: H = 0.44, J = 0.36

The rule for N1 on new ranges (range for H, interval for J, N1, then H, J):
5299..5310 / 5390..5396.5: 0.77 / 0.60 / 0.41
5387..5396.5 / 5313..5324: 0.87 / 0.42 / 0.75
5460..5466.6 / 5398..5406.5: 0.77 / 0.60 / 0.41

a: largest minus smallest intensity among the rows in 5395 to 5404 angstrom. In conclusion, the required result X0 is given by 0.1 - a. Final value -0.80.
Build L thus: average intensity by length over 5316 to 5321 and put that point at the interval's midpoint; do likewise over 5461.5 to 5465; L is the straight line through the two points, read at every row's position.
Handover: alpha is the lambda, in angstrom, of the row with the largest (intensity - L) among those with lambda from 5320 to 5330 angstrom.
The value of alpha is 5326.76 angstrom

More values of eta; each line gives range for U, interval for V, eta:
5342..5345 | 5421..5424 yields -0.01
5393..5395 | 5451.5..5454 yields -0.02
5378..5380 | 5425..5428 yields -0.08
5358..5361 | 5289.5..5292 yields -0.02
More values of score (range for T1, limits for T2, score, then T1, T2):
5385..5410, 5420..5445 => 4.06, 13.2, 12.4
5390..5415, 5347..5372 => 3.96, 13.3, 13.8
